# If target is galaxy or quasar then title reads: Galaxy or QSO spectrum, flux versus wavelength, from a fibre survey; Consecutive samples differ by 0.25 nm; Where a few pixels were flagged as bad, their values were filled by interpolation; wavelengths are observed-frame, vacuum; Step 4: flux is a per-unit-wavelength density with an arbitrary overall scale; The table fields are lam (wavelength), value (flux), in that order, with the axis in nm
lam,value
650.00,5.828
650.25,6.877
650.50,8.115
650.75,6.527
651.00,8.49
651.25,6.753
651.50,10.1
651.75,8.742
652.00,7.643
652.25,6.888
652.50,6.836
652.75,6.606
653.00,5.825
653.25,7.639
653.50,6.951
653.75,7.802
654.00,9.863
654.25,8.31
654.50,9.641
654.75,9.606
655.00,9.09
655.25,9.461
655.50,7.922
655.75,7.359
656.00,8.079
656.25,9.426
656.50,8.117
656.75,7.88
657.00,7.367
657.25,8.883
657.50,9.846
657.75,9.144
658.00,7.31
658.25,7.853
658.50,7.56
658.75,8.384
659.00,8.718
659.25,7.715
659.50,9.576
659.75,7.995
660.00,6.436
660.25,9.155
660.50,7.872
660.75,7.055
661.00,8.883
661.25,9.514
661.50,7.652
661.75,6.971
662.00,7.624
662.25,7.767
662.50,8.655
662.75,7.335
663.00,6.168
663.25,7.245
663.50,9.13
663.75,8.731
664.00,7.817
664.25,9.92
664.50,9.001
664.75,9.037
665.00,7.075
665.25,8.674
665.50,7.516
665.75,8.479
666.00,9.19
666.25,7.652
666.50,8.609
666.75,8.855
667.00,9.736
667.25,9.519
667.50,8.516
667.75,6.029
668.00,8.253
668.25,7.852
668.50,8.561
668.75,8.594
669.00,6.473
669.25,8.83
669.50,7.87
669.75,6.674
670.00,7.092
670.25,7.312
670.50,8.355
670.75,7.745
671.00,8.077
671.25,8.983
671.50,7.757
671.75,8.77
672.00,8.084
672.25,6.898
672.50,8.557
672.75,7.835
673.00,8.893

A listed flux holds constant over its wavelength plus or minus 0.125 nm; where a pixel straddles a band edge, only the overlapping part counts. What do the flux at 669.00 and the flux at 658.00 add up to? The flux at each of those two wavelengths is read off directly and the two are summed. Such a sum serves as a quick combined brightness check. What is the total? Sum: 13.8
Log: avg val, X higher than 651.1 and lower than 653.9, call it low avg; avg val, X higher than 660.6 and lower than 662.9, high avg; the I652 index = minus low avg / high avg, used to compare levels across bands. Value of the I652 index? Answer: -0.94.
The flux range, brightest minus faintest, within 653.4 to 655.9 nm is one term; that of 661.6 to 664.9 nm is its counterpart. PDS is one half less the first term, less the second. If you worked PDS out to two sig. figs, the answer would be -6.2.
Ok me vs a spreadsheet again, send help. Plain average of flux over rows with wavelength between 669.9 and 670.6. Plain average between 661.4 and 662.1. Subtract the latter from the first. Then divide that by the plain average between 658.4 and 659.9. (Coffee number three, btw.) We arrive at 0.021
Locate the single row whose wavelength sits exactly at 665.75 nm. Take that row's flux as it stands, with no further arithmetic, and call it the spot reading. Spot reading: 8.479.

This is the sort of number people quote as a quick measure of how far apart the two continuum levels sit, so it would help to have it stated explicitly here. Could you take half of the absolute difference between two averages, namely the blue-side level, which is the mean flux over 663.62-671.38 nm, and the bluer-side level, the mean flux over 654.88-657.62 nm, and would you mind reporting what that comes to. 0.13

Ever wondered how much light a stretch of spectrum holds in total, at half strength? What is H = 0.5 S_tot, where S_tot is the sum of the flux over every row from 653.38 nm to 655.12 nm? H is 30.6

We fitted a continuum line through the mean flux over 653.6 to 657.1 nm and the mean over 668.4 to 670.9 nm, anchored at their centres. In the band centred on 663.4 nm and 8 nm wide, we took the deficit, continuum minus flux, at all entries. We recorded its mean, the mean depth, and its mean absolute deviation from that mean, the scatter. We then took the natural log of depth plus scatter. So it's -0.3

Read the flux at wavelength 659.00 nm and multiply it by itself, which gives 76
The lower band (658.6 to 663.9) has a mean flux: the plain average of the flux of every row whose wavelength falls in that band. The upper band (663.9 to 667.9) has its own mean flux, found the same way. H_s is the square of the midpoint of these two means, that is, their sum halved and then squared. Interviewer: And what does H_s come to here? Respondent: 68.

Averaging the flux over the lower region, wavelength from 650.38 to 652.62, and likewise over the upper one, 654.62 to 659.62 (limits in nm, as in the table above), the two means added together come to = 16.3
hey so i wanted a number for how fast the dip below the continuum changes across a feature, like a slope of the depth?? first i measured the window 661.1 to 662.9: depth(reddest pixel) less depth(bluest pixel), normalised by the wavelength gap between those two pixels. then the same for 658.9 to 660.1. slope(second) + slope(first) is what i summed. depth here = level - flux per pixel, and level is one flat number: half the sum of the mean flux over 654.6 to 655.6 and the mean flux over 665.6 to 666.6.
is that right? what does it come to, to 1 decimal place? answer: 3.7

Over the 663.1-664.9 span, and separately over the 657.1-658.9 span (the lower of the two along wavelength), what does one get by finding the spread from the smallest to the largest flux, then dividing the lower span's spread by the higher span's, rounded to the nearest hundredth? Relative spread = 0.95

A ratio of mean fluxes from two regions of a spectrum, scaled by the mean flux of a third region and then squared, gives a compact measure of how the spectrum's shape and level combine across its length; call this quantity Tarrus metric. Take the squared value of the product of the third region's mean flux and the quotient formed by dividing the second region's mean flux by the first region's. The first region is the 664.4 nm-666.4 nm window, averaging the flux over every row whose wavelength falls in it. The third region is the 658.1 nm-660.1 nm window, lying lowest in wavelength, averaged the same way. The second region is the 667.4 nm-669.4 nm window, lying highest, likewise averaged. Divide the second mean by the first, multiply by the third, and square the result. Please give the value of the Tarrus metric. 58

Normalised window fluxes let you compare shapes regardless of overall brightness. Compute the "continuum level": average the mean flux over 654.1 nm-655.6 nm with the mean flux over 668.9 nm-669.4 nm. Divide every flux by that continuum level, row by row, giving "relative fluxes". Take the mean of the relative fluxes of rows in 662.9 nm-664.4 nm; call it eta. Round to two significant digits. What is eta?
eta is 0.98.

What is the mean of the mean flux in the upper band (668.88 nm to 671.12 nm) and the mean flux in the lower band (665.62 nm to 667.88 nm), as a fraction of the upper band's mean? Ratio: 1.06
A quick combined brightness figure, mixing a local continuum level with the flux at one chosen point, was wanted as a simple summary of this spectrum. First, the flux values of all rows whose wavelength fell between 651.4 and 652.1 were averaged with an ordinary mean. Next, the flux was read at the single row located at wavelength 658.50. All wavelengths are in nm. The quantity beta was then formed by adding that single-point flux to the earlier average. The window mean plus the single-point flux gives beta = 16.4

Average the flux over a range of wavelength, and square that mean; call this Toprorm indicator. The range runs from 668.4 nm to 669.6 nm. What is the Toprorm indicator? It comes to 65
